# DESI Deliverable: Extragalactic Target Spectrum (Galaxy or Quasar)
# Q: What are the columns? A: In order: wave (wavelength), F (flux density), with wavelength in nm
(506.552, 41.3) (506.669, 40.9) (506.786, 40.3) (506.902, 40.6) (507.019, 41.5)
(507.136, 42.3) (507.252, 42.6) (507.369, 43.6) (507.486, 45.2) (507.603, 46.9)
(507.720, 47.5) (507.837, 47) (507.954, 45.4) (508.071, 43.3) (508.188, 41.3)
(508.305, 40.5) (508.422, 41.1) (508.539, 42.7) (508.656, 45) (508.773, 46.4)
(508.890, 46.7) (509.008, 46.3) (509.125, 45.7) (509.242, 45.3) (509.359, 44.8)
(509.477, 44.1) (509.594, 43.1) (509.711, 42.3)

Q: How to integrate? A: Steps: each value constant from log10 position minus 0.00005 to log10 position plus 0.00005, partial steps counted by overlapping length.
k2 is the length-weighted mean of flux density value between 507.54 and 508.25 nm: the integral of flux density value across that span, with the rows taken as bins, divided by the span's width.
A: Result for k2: 45.2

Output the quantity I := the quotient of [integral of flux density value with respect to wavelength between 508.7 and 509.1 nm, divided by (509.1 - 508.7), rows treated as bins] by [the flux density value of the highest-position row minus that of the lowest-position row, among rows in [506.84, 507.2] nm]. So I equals 27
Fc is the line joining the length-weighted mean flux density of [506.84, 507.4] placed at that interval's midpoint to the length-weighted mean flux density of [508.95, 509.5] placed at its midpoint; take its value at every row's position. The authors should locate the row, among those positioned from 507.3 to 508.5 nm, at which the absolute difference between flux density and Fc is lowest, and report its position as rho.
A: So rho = 508.071 nm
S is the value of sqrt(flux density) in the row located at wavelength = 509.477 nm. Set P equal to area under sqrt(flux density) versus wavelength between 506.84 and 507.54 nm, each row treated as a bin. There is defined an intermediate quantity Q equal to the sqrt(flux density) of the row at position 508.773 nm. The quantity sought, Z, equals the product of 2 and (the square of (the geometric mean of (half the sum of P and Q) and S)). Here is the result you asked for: 75.6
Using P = 4.57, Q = 6.81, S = 6.64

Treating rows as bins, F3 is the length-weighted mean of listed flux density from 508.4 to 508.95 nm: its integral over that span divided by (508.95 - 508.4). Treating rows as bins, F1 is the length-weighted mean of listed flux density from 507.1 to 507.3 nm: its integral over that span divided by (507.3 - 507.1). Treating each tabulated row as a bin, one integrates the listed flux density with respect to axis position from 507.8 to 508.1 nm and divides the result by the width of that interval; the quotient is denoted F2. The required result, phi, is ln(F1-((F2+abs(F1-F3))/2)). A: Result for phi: 2.9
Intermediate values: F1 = 42.6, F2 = 45.3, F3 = 44.6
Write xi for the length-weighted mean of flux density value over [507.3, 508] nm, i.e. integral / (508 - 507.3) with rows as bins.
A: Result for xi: 45.8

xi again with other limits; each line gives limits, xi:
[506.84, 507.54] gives 42.6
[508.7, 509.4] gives 45.9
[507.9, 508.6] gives 42.4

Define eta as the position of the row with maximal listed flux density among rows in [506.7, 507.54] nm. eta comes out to 507.486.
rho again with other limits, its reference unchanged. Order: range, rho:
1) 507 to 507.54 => 507.136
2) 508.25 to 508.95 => 508.656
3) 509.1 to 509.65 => 509.242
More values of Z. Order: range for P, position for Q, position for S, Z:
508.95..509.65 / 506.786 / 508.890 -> 75.4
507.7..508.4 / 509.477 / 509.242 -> 75.9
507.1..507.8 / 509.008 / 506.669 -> 73.5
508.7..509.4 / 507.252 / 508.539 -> 73.6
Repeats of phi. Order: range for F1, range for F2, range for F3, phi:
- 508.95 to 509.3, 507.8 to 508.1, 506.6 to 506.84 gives 3.0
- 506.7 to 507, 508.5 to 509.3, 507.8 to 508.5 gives 2.8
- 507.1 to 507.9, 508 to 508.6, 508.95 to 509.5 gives 3.2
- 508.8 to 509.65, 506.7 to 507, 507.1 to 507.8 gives 3.2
